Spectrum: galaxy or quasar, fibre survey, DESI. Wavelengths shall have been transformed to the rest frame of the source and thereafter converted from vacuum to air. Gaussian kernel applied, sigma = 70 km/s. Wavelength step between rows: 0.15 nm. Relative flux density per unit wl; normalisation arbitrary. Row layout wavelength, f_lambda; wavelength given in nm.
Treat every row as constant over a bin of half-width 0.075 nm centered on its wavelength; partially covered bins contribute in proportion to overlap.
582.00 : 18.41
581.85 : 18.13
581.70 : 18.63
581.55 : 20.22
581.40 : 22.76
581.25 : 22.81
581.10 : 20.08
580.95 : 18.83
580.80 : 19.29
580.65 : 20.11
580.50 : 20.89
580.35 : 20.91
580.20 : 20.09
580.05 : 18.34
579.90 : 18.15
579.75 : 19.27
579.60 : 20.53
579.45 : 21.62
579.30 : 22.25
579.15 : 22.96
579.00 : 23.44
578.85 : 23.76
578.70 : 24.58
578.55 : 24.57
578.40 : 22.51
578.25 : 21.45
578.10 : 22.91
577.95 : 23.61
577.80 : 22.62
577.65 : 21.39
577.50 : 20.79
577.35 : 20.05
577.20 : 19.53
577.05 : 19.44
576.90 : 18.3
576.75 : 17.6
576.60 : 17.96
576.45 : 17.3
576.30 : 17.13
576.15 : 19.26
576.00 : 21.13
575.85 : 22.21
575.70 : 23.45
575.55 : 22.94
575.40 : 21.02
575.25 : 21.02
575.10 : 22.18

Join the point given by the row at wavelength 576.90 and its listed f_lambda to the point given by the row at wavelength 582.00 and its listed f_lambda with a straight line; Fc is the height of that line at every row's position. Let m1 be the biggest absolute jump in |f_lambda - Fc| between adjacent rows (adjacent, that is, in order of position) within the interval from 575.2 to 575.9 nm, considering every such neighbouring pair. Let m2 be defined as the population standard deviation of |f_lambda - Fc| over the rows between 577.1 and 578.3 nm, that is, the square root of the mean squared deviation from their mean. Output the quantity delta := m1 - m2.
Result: 0.6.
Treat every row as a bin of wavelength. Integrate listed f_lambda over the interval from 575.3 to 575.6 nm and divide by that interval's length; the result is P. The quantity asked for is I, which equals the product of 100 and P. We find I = 2182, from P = 21.8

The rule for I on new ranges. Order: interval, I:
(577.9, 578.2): 2308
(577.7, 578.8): 2315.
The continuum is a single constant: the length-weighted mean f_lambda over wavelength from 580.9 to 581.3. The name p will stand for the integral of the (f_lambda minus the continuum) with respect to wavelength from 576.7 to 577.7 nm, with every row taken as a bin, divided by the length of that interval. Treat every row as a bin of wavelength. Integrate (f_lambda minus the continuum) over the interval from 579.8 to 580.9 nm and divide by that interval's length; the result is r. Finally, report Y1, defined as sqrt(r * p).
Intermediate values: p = -1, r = -0.9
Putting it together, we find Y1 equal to 0.92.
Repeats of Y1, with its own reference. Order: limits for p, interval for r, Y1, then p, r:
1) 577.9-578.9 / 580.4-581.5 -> 0.61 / 3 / 0.1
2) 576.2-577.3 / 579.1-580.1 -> 0.50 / -2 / -0.1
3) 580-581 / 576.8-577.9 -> 0.40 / -1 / -0.2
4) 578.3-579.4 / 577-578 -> 1.18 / 3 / 0.5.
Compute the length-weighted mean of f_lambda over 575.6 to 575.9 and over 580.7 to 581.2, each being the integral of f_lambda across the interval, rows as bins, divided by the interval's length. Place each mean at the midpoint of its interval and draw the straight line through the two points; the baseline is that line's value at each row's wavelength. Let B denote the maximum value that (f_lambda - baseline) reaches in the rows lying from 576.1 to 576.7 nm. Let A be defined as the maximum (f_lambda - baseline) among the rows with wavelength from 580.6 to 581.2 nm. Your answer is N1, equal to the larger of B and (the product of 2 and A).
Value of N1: 1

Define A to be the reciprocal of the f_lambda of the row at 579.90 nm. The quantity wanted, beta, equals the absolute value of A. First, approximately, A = 0.055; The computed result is 0.0551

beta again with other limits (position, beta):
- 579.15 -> 0.0436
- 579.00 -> 0.0427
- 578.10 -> 0.0436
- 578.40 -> 0.0444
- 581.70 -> 0.0537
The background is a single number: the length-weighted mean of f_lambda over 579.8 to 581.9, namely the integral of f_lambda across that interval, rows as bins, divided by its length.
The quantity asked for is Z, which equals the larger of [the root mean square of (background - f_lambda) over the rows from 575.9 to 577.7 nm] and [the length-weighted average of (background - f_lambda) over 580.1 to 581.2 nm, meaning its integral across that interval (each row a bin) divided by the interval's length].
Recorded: 1.6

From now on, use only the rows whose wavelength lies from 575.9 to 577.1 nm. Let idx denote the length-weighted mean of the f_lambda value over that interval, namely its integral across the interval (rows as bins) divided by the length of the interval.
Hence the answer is 18.6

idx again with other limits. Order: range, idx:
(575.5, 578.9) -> 21.0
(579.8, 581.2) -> 19.7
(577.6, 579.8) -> 22.5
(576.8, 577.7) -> 19.8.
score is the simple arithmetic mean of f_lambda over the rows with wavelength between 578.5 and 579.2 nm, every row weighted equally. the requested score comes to 23.9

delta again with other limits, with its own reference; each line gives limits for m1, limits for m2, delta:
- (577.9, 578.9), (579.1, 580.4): 0.5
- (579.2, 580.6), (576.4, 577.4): 1.2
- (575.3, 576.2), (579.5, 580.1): 1.1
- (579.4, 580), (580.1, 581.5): 0.0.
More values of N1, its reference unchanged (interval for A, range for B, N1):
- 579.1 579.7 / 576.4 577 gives 4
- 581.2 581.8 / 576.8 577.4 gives 7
